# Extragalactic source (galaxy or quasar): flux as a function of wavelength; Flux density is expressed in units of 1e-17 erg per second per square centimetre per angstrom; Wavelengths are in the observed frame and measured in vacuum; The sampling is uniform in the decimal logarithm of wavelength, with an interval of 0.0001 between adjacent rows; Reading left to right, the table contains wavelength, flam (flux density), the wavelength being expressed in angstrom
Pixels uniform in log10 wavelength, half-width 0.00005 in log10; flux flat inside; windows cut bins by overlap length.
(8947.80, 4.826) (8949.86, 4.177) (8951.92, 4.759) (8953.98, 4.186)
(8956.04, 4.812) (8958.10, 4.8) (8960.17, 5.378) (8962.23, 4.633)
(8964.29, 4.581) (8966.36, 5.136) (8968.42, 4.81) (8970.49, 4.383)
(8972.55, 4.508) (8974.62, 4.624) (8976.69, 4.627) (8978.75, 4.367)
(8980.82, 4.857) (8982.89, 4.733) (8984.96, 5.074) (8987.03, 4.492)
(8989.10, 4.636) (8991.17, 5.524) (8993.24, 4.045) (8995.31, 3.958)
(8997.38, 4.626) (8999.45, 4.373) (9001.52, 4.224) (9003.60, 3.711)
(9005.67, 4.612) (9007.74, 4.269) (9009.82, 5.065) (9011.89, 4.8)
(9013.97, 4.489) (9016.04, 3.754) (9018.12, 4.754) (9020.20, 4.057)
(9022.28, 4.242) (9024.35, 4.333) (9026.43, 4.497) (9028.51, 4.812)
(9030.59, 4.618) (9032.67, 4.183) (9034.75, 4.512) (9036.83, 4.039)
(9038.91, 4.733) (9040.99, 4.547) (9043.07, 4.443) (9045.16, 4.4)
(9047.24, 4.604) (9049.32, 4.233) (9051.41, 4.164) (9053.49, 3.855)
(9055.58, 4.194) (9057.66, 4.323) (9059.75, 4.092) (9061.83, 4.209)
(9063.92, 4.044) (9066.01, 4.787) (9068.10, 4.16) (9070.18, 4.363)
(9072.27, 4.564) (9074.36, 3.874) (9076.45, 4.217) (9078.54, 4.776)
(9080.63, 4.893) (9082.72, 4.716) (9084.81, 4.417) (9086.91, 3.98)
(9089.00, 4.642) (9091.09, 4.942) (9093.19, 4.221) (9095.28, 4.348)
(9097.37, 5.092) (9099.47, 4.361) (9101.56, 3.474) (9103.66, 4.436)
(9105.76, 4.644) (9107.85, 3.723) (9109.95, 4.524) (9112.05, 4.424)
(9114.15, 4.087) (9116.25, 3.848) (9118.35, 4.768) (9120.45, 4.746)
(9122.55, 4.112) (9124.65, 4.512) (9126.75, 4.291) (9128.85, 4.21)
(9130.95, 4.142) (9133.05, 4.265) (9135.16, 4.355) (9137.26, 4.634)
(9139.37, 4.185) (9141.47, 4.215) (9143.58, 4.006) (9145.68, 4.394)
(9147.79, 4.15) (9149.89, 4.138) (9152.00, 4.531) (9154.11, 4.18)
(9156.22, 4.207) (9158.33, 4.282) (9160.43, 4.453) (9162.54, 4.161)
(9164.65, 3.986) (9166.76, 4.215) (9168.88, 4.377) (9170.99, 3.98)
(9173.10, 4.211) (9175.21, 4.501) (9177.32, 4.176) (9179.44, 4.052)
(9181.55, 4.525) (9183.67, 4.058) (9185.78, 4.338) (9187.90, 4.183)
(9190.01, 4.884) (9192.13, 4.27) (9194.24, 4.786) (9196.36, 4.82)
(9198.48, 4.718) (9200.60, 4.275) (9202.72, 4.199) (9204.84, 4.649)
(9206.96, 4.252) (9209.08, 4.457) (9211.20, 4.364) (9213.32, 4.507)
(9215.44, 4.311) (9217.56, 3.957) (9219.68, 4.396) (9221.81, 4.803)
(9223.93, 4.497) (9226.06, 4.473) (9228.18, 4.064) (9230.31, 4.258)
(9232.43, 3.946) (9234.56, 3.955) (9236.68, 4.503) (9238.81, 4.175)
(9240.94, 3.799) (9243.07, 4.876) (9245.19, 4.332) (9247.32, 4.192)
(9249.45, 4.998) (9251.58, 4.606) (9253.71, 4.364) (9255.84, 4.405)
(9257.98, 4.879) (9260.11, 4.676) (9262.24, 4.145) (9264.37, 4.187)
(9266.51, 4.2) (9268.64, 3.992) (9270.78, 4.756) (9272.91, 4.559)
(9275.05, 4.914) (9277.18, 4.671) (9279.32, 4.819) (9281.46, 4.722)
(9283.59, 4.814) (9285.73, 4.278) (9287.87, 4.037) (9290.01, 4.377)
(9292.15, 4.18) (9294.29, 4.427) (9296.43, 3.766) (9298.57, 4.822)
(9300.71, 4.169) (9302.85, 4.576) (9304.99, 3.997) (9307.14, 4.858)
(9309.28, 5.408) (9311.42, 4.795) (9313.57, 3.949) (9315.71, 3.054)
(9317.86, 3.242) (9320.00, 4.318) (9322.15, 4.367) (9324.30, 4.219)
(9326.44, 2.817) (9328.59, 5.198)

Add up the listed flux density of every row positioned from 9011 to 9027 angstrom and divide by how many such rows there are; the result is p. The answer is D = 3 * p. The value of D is 13.10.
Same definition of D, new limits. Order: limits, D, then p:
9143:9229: 13.01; 4.34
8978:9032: 13.49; 4.50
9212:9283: 13.27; 4.42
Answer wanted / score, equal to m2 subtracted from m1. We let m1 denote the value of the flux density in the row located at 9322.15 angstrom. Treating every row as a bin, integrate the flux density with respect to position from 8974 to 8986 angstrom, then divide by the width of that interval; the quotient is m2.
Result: -0.35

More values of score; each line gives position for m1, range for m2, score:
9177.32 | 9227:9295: -0.23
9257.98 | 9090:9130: 0.52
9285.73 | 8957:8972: -0.53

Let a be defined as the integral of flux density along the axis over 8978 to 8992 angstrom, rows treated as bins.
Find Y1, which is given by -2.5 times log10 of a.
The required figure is -4.6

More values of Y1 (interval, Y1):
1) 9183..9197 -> -4.5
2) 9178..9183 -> -3.3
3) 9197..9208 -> -4.2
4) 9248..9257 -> -4.0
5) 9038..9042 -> -3.2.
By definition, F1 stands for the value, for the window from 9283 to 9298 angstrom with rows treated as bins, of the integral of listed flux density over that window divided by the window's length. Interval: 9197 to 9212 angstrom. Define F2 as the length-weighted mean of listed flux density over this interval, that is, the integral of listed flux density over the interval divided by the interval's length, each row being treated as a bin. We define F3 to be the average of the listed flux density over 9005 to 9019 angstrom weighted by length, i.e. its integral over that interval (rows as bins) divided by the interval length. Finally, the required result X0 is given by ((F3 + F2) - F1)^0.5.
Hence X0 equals 2.17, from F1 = 4.27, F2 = 4.4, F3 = 4.53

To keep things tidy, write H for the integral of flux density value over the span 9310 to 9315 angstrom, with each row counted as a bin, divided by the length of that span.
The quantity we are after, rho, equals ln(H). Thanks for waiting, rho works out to 1.47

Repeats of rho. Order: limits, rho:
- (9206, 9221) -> 1.47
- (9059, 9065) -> 1.42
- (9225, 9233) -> 1.44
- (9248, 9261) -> 1.53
